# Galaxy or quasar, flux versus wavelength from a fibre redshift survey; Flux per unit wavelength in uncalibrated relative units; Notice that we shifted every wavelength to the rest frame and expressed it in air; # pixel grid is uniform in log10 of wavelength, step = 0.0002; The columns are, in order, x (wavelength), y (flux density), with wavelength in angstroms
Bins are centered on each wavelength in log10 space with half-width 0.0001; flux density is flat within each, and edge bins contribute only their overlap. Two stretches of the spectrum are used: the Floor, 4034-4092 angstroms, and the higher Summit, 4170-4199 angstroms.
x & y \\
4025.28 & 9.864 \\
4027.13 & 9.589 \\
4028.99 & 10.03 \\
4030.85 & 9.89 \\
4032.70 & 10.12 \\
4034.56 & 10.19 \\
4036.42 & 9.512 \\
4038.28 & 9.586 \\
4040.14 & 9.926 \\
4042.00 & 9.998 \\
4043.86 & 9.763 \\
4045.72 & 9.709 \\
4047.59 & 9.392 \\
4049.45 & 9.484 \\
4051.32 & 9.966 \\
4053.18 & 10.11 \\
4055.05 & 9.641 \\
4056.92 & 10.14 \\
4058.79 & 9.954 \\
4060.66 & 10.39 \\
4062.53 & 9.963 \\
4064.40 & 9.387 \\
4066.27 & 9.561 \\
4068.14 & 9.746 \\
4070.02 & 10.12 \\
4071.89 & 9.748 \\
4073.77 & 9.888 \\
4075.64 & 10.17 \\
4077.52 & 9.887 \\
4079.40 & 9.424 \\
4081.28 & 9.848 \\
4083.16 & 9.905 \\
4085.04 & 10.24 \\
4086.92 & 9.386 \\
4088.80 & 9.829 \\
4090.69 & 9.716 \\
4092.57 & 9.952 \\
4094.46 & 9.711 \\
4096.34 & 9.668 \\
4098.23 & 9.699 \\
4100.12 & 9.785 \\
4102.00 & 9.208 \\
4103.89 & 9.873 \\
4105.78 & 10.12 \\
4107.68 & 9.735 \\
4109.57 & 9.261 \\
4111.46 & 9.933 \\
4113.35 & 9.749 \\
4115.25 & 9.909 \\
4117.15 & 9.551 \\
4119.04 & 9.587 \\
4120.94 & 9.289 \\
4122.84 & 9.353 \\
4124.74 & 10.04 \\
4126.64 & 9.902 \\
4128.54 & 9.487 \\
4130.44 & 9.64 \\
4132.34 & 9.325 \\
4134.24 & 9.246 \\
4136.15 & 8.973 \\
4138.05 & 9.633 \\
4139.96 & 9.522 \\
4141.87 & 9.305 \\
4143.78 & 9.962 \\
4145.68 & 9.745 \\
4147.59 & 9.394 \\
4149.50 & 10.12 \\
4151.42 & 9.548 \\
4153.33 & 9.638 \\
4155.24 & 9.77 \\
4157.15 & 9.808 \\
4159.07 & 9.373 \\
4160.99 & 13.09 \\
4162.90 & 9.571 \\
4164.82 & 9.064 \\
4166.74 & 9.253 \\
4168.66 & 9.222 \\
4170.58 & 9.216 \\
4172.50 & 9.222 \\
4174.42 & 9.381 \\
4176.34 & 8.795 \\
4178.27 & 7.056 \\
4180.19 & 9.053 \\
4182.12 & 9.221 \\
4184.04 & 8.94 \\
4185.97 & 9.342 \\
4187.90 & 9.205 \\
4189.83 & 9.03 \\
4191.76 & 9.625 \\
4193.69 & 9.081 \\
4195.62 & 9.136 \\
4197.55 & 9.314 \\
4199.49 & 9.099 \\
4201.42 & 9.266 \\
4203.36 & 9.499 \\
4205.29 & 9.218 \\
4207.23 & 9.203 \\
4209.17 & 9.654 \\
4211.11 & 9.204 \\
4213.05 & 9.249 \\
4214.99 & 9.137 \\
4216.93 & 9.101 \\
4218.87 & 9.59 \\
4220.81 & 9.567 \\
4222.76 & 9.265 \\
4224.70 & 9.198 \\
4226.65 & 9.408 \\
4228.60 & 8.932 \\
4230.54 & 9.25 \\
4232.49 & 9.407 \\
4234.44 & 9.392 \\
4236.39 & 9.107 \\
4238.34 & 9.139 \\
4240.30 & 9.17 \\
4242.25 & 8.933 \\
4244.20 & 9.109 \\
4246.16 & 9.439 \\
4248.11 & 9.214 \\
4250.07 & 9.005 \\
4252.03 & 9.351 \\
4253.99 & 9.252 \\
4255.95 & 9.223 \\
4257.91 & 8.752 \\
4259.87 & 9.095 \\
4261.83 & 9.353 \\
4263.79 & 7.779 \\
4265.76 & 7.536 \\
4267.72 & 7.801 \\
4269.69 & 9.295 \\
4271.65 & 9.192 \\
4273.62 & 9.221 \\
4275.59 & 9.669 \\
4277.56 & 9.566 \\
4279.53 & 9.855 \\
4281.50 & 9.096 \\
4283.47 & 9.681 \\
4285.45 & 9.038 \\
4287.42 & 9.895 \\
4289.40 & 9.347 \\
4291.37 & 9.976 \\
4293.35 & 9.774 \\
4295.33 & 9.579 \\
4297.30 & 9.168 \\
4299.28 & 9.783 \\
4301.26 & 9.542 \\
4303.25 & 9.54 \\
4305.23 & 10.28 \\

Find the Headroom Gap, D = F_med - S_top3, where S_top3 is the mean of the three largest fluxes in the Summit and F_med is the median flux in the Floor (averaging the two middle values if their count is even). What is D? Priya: 0.4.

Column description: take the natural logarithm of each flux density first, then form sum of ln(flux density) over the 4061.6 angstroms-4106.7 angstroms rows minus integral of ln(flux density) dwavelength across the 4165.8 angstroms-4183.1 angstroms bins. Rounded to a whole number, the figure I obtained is 17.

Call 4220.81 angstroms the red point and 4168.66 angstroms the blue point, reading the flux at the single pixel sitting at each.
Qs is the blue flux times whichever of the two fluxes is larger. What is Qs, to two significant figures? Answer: 88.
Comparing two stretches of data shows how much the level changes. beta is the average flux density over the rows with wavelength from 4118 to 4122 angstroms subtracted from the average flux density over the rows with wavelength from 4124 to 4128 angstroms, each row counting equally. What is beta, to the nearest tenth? 0.5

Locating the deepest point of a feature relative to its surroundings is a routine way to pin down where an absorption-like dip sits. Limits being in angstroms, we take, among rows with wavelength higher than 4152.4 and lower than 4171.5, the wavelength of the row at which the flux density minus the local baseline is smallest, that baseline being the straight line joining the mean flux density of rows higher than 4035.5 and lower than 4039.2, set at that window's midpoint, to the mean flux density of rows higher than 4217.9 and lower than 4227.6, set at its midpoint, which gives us 4164.82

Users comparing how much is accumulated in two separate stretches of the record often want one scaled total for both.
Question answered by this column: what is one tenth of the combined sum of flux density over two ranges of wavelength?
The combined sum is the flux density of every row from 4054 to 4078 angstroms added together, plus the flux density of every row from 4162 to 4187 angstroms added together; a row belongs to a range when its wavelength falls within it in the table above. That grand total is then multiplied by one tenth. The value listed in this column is 24.6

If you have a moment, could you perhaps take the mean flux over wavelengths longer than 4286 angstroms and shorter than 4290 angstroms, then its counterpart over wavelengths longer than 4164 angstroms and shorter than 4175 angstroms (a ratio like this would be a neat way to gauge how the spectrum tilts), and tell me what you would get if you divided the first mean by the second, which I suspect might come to 1.04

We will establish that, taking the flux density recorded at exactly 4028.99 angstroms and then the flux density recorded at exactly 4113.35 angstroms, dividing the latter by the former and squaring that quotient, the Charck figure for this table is 0.94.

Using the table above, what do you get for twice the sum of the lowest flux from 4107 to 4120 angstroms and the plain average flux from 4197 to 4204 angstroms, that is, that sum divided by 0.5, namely 37.1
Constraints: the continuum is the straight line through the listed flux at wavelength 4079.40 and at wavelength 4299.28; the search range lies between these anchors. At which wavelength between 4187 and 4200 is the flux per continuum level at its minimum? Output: 4189.83 angstroms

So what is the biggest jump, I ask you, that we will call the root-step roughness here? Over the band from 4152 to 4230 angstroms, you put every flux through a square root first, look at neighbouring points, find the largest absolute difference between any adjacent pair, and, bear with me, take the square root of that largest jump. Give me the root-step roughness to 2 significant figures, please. 0.75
